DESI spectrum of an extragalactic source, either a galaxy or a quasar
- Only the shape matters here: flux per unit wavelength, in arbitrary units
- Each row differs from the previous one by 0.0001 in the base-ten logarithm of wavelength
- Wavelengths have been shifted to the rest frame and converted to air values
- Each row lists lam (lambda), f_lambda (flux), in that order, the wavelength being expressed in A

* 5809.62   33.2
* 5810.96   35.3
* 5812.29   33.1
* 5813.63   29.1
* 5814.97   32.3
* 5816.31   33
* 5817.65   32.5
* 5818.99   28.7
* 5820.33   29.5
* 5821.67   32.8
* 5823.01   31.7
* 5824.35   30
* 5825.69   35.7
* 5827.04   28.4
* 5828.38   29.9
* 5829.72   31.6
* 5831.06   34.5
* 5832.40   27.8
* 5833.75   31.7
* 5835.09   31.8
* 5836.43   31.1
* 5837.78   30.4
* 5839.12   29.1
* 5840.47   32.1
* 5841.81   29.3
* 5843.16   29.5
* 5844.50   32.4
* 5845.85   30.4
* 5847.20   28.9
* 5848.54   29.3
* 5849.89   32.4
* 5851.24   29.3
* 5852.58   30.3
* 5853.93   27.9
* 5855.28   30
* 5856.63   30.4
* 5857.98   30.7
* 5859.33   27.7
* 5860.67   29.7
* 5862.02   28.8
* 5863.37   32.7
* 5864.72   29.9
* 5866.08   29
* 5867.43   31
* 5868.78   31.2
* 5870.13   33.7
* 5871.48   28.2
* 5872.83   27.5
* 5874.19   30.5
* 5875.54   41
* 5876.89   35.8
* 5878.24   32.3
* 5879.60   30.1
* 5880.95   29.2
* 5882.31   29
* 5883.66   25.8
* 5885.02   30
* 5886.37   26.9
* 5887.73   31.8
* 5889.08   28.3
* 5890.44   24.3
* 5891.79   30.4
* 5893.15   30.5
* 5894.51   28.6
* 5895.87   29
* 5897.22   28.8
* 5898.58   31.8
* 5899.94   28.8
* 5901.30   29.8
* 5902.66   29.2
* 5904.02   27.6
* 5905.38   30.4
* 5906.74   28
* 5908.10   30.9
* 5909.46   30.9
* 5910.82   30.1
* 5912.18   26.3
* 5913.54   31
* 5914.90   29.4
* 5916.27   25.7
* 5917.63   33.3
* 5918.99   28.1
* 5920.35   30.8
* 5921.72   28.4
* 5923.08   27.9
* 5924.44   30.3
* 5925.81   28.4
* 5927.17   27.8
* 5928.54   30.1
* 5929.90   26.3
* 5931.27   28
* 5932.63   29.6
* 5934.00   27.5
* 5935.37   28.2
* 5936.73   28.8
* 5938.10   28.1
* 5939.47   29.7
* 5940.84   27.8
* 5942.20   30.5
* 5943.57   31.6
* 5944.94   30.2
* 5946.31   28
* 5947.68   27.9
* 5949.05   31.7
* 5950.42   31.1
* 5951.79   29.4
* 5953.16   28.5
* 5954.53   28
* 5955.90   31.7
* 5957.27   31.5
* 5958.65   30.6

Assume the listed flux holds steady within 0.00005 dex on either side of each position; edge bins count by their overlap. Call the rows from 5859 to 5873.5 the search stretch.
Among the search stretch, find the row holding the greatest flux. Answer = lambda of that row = 5870.13 A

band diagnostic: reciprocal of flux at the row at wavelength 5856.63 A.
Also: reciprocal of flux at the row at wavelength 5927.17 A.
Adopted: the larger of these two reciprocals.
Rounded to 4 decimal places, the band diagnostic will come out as 0.0360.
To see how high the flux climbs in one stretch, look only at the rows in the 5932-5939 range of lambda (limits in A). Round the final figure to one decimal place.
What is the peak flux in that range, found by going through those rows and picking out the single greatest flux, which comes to 29.6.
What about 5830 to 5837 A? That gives 34.5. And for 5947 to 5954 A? 31.7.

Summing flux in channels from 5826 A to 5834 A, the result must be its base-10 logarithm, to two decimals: 2.26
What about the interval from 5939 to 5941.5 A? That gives 1.76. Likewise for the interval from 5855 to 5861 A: 2.17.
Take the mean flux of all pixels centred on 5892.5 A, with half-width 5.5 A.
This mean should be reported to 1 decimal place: 29.0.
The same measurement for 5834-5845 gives 30.7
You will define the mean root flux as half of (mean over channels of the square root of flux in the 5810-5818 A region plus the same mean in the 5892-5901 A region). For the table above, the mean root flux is 5.57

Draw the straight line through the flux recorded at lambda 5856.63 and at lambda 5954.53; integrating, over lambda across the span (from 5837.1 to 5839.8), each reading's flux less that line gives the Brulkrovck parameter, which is -2.9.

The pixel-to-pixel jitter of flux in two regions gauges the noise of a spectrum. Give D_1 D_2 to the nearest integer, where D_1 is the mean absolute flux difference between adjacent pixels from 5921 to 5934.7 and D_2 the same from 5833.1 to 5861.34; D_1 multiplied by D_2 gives 3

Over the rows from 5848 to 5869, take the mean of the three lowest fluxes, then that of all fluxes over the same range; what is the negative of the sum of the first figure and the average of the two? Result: -57.2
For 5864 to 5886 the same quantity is -56.2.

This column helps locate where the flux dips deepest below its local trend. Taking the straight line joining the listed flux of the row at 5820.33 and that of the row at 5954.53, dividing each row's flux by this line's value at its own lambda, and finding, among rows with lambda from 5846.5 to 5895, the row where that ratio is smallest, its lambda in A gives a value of 5890.44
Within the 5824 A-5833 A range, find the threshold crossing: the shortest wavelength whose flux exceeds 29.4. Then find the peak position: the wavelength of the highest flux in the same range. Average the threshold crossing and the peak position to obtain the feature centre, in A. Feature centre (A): 5825.0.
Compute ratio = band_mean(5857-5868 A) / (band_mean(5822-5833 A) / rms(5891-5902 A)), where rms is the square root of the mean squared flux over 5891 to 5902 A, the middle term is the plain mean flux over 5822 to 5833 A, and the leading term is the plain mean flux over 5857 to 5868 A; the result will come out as 28.5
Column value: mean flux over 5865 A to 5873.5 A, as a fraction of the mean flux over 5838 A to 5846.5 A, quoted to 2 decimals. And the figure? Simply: 0.99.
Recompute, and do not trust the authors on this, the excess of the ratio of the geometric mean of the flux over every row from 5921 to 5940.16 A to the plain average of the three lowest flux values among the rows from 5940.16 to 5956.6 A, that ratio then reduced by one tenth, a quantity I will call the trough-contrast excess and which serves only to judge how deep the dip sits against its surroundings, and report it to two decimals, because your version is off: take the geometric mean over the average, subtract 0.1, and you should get 0.92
